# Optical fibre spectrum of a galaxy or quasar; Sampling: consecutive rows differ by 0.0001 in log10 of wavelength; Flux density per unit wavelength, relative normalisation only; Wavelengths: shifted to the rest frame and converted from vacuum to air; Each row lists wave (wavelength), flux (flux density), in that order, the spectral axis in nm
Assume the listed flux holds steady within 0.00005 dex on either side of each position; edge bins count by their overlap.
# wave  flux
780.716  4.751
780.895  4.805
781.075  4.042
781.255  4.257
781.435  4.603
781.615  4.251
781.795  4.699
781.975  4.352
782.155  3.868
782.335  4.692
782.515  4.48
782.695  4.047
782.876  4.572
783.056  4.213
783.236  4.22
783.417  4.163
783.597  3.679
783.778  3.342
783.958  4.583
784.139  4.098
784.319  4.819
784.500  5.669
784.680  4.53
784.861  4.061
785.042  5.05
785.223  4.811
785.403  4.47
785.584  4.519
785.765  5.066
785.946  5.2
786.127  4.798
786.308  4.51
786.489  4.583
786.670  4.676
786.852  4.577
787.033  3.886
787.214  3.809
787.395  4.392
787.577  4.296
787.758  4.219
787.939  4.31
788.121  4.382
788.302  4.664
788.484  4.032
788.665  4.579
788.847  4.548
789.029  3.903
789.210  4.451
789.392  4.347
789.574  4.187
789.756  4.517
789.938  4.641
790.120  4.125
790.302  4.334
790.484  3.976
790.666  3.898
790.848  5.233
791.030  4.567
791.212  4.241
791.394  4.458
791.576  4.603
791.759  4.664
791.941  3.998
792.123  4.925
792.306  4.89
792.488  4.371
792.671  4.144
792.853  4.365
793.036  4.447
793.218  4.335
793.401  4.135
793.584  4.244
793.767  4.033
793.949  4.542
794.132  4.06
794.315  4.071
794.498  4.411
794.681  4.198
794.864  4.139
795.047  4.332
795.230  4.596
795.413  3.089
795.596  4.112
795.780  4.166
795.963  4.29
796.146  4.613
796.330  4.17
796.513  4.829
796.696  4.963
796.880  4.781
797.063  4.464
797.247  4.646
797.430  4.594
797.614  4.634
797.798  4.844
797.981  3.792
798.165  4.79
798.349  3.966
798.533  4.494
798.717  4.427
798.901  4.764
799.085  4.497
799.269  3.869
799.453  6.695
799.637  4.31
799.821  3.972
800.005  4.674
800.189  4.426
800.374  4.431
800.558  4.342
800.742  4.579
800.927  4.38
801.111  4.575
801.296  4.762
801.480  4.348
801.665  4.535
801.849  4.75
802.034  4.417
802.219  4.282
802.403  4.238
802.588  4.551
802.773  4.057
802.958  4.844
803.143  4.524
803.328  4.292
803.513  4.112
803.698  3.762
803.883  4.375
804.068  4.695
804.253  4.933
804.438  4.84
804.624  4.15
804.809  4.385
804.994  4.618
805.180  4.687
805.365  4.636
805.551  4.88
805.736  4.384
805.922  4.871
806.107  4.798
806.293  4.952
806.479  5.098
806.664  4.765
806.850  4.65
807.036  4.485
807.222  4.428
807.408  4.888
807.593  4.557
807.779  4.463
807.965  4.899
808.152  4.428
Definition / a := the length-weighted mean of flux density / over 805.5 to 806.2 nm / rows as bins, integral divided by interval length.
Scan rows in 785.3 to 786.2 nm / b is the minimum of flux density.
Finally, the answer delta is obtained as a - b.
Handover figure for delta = 0.3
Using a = 4.73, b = 4.47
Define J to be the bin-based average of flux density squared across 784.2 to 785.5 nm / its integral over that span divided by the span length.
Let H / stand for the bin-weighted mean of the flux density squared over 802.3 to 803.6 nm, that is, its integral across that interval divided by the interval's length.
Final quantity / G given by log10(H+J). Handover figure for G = 1.62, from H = 19.2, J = 22.9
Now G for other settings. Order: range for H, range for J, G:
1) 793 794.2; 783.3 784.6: 1.57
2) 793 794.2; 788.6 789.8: 1.57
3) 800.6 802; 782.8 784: 1.57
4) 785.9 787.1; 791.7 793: 1.62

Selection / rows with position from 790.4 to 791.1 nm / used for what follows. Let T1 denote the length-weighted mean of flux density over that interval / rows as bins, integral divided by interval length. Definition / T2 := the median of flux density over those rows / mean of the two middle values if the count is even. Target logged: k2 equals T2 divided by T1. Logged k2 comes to 0.97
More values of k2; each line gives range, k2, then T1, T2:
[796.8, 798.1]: 1.02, 4.54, 4.63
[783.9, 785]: 0.98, 4.65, 4.56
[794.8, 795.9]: 1.02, 4.08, 4.15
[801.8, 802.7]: 1.00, 4.42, 4.42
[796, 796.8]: 1.02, 4.62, 4.72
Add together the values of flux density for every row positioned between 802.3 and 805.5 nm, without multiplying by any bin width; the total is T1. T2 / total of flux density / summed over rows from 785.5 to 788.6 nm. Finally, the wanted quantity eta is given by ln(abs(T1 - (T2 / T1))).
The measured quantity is 4.31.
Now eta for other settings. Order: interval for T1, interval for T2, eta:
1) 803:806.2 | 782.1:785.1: 4.33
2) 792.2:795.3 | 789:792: 4.28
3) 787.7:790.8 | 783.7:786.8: 4.28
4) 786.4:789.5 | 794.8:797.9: 4.29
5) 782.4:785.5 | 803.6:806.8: 4.30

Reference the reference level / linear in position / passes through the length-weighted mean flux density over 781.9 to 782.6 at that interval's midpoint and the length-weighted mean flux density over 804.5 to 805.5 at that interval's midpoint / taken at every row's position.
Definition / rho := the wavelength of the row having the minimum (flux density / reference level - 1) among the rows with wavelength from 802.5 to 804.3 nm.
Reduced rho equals 803.698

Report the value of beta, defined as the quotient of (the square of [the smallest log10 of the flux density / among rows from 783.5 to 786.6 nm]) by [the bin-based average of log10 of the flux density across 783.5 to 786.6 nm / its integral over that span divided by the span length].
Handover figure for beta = 0.418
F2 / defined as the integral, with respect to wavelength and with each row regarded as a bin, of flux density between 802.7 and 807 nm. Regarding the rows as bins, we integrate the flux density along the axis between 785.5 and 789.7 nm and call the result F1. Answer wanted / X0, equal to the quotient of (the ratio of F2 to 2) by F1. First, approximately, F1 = 18.6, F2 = 19.7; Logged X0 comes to 0.529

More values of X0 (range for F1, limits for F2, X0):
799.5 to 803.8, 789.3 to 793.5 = 0.487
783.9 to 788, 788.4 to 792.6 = 0.495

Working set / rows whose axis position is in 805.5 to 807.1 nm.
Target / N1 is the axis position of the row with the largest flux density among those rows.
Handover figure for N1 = 806.479 nm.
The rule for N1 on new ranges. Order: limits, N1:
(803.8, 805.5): 804.253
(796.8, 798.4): 797.798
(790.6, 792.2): 790.848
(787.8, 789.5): 788.302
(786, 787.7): 786.127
